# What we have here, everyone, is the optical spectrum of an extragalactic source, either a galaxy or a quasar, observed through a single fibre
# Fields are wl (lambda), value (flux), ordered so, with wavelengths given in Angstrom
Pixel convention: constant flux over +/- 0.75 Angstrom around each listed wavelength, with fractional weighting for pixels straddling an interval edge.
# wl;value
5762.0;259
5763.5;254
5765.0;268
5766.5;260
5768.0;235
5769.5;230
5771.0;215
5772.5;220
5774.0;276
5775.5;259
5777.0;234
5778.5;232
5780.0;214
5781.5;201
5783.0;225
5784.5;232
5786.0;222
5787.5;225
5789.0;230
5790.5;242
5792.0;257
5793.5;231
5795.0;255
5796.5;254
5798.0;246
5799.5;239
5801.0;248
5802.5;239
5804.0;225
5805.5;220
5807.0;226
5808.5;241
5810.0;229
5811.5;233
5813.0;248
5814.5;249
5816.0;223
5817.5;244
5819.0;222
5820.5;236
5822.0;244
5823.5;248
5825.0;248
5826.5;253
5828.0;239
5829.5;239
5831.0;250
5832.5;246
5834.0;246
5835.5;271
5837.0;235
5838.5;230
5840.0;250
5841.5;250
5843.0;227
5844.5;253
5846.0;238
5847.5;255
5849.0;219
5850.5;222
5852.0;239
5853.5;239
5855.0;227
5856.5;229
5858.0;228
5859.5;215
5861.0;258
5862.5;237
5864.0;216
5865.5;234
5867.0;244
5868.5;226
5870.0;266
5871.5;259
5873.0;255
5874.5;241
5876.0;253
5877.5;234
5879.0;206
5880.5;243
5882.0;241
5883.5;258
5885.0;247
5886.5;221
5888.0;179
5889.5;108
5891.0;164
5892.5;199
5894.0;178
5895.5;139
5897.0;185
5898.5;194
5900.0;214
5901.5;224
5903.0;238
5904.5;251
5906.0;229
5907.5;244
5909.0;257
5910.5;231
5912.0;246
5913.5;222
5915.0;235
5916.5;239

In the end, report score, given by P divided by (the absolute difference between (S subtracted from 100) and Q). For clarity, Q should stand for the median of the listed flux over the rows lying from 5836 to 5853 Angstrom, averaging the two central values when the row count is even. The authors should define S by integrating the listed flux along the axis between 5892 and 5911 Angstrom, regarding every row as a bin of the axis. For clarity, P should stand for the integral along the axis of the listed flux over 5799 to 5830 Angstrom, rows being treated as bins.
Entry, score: 1.8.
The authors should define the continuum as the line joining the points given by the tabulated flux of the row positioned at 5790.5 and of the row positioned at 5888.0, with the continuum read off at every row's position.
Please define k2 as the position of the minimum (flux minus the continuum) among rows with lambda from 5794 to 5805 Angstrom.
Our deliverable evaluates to 5804.0 Angstrom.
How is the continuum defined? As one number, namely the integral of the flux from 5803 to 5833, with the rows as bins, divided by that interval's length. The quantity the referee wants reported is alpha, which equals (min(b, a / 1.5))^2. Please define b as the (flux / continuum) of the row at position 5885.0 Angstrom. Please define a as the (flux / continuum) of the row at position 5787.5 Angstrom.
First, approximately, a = 0.95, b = 1.04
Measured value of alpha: 0.40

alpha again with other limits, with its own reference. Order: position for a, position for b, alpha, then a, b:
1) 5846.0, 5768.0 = 0.44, 1.00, 0.99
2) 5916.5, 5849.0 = 0.45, 1.00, 0.92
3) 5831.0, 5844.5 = 0.49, 1.05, 1.06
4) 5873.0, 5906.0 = 0.51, 1.07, 0.96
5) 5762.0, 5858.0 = 0.53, 1.09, 0.96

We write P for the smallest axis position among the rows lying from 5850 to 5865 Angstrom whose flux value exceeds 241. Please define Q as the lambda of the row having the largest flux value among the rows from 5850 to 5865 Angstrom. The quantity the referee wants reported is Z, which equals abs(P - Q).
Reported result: 0.0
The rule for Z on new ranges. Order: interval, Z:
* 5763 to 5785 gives 10.5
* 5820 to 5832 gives 4.5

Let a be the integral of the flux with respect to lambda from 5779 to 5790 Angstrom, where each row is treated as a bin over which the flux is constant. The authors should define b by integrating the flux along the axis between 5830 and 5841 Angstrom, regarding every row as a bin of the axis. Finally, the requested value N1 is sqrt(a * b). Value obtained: 2575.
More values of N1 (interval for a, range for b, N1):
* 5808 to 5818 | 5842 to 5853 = 2488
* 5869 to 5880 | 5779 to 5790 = 2562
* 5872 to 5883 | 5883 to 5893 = 2268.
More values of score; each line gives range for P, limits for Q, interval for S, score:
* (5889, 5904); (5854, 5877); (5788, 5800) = 0.9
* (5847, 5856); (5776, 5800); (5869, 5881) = 0.7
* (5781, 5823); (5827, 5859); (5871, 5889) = 2.3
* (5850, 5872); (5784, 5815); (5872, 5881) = 2.3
